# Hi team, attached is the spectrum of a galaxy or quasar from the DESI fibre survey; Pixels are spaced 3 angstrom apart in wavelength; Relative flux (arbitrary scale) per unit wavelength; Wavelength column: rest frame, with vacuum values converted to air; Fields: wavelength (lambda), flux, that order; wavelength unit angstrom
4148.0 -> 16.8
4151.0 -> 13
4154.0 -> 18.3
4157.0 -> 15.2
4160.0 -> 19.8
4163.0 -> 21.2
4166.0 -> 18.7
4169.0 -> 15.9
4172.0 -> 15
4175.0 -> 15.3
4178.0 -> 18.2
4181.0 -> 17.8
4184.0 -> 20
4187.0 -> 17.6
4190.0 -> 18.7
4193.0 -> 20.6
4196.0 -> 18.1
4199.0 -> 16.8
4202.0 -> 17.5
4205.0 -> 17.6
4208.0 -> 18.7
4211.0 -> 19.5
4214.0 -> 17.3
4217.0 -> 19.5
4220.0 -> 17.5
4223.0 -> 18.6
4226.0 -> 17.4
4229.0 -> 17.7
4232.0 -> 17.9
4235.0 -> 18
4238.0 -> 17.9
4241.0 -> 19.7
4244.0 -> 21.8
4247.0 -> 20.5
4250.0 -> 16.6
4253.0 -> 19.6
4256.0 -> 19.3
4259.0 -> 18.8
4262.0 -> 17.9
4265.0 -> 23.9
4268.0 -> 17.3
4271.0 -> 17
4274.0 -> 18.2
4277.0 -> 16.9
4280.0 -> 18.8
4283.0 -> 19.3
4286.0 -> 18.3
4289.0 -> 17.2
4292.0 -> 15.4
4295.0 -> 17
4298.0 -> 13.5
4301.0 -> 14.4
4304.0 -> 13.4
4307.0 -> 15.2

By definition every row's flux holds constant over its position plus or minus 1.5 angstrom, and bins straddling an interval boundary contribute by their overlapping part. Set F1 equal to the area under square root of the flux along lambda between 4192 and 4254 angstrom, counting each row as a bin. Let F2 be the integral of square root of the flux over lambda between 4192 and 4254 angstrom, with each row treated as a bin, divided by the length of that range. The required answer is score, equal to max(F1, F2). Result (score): 266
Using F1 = 266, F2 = 4.297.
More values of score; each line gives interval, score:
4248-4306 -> 242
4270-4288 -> 77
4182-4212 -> 129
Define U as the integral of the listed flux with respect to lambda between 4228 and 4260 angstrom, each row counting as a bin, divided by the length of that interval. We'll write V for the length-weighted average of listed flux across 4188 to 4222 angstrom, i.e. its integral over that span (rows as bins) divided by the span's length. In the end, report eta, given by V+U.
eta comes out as 37.2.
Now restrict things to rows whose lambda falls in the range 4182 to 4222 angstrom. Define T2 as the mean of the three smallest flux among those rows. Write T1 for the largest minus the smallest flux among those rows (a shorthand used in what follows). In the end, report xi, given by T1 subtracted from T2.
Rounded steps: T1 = 3.8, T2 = 17.2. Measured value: 13.4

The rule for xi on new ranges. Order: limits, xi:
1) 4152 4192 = 9.0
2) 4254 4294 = 7.9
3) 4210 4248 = 12.9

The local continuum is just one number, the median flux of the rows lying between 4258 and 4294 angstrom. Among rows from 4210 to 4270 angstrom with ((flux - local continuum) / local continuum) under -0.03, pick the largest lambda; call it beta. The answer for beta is 4268.0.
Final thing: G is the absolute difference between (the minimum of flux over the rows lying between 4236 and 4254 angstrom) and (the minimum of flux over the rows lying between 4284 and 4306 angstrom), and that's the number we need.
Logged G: 3.2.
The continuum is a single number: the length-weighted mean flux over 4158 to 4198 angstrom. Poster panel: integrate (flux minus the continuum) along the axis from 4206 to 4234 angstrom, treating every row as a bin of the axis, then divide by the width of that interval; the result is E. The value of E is 0.1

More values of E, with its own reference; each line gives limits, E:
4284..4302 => -2.1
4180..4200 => 0.4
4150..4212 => -0.4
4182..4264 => 0.4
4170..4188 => -0.9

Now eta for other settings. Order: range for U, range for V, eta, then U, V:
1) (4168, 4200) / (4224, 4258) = 36.4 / 17.7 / 18.8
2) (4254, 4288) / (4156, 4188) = 36.4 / 18.7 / 17.7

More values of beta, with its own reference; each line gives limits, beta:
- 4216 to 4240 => 4226.0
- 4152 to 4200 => 4199.0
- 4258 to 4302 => 4301.0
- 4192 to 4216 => 4214.0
